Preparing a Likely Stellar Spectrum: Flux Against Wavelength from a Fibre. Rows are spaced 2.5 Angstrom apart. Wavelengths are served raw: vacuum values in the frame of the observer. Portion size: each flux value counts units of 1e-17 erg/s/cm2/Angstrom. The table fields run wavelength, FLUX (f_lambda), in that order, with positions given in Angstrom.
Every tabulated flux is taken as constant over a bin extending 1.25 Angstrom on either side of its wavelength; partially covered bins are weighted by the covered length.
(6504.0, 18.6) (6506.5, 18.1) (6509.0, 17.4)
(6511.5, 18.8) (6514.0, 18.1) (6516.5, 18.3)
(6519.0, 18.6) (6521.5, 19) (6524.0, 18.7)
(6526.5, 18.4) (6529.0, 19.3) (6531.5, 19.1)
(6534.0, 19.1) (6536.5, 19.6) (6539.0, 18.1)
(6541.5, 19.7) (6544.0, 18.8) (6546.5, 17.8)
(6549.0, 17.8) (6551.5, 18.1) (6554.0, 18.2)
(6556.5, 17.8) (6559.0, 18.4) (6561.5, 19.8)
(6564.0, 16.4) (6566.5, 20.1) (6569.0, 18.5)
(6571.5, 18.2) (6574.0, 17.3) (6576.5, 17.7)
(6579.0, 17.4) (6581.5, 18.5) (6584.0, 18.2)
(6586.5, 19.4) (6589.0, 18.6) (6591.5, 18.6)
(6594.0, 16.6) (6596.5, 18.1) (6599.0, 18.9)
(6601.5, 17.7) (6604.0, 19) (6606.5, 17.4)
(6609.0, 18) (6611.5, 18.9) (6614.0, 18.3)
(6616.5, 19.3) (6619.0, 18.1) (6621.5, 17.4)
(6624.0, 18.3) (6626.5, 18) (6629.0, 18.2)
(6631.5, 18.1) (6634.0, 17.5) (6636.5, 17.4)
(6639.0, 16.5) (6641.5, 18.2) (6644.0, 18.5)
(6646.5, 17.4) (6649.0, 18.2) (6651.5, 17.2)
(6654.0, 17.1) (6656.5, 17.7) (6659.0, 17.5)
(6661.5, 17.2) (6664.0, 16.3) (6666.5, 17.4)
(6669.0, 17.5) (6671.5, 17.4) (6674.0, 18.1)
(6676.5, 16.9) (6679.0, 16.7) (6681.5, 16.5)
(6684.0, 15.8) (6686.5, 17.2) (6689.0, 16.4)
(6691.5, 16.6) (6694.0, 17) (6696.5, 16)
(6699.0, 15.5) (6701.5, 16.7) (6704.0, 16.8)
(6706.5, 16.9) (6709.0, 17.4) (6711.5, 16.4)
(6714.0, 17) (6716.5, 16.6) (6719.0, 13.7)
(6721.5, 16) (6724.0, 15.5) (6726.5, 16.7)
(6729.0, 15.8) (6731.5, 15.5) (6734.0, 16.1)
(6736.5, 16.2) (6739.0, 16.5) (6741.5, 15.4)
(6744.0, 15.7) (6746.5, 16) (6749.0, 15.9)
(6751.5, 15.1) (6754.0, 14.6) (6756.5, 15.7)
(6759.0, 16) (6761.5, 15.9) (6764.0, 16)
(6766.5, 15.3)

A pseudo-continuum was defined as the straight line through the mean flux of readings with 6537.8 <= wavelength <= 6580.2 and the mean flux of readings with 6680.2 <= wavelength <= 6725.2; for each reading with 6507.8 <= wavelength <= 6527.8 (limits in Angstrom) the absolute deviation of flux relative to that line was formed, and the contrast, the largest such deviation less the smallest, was 1.50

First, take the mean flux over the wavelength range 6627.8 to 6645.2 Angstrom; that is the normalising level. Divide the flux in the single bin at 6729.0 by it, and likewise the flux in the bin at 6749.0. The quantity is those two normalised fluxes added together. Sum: 1.78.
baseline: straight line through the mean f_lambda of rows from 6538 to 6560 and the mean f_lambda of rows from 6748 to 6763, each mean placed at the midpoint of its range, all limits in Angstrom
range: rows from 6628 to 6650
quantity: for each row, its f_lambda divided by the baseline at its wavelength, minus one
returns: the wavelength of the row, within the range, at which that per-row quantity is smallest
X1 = 6639.0 Angstrom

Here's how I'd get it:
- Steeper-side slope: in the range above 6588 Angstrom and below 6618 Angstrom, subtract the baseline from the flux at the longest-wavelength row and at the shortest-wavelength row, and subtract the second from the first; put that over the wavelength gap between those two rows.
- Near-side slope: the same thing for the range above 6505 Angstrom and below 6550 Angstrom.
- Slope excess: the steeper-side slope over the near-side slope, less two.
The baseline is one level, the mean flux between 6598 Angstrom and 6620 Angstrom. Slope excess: -5.6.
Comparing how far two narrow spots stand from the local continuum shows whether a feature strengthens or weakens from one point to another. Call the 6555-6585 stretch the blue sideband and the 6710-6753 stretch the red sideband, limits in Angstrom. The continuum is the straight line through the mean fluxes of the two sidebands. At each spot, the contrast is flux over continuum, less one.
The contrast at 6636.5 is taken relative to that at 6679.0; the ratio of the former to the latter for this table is 2.4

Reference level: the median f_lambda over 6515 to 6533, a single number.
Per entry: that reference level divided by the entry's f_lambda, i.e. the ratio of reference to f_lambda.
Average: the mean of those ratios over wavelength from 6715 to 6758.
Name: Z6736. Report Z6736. 1.19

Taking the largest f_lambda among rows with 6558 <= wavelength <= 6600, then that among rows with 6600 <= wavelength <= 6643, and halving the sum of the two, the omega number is 19.7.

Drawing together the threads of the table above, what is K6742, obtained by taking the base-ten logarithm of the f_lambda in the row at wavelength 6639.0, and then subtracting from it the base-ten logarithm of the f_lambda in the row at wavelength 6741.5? 0.03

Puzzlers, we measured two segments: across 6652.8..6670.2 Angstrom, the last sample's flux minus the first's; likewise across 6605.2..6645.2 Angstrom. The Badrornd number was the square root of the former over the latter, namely 0.60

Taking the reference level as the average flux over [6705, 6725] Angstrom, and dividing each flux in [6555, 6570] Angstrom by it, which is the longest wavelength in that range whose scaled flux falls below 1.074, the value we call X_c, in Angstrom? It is 6564.0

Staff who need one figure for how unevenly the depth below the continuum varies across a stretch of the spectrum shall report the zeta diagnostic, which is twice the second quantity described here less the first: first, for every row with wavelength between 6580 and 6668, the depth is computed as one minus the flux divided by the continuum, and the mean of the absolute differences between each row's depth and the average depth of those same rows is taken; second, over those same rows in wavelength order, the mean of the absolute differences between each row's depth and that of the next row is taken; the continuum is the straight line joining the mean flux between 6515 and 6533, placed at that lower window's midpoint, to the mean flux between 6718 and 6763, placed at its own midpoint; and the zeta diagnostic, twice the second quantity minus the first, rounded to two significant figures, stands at 0.063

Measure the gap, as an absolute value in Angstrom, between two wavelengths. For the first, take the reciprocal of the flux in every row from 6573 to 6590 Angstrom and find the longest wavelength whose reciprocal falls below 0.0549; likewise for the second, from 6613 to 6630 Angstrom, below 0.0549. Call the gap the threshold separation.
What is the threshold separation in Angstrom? 35.0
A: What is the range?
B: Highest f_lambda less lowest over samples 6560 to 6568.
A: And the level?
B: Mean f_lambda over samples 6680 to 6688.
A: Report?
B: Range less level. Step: -12.8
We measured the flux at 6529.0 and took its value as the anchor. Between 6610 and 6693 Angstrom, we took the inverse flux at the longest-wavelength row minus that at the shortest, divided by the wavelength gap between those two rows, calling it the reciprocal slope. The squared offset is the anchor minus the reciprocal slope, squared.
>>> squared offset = 372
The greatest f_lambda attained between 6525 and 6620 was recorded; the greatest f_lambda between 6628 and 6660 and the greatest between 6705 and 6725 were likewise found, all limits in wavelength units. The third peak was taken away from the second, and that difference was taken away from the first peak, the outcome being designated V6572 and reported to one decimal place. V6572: 19.0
